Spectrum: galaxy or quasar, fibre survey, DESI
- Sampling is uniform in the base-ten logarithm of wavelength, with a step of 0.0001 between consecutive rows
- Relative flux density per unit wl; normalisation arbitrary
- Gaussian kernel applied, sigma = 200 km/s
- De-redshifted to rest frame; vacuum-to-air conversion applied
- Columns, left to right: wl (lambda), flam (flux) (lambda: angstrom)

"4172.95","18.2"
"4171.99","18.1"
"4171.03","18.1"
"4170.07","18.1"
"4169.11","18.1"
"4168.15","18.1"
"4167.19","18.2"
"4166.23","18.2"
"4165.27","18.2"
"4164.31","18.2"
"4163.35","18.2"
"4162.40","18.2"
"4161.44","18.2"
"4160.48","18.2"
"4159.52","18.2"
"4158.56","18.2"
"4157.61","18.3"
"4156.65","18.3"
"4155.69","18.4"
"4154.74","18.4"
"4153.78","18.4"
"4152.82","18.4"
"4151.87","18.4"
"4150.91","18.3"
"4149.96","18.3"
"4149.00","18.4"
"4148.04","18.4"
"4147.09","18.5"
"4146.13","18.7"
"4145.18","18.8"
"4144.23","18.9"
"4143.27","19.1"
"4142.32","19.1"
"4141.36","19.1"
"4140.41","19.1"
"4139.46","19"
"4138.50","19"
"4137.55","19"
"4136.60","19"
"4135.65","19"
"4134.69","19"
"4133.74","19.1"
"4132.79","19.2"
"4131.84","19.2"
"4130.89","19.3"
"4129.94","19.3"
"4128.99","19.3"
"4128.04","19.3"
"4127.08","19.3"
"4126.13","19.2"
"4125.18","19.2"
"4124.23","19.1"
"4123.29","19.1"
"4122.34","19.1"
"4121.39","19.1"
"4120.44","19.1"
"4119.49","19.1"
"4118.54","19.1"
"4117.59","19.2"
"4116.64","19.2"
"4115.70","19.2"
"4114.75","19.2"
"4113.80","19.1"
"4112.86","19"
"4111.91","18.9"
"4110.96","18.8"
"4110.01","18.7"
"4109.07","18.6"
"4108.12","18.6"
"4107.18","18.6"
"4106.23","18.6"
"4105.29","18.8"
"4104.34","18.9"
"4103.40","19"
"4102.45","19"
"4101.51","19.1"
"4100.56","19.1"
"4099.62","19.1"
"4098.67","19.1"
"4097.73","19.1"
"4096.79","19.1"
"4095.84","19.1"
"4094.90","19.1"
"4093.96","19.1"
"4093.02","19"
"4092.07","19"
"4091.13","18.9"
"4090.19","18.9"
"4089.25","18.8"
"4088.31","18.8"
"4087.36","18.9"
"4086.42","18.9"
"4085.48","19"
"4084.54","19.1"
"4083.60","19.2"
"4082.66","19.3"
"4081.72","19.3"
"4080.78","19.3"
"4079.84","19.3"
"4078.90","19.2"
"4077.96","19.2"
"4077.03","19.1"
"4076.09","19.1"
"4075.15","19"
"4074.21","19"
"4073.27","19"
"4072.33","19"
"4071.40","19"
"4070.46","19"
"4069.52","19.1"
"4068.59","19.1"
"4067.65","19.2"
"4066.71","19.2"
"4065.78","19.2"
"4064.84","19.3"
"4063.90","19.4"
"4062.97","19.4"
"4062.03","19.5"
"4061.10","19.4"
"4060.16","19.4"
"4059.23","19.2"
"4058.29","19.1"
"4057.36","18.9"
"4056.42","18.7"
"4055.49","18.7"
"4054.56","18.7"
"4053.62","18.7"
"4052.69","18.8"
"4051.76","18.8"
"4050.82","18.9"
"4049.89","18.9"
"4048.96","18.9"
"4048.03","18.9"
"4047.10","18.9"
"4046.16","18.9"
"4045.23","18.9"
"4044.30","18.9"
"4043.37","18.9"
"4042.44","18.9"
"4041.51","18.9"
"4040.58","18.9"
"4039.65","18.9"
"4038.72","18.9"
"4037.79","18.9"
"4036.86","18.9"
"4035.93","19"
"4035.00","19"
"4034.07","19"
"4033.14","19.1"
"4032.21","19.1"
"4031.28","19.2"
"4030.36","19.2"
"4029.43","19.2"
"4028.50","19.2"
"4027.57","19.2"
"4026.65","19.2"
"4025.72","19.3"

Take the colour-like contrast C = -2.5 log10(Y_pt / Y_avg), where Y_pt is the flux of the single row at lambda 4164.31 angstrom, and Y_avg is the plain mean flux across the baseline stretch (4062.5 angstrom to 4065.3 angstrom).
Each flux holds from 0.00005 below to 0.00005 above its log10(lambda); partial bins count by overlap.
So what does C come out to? 0.067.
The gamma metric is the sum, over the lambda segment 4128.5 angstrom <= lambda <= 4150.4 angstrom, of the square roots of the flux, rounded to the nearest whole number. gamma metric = 100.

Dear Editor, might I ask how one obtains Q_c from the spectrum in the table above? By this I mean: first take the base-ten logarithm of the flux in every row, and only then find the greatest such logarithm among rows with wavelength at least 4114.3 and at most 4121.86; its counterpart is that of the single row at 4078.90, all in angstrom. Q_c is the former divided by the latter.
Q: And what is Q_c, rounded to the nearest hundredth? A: 1.00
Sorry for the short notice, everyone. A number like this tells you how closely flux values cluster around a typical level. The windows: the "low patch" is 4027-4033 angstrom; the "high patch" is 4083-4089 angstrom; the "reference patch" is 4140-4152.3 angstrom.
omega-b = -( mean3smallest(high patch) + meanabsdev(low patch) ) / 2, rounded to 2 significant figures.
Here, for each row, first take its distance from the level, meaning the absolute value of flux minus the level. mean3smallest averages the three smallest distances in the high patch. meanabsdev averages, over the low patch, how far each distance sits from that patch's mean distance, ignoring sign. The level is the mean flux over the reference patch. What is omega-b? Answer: -0.10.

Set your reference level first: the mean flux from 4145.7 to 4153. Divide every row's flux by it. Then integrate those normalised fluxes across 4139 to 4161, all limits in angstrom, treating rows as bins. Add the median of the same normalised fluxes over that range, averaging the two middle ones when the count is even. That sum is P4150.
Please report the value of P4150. 23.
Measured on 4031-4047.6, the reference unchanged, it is 18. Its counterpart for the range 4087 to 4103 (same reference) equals 18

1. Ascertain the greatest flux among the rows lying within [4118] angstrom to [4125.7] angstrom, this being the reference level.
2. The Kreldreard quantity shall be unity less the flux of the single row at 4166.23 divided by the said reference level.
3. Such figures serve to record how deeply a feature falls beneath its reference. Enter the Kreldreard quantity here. 0.052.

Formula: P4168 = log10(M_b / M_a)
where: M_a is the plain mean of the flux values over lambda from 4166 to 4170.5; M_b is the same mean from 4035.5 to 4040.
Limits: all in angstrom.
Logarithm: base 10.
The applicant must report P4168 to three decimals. 0.018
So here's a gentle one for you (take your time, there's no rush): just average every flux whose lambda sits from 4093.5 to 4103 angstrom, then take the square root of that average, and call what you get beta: 4.37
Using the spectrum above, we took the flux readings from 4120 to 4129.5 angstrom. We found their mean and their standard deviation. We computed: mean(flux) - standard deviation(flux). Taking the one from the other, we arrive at 19.1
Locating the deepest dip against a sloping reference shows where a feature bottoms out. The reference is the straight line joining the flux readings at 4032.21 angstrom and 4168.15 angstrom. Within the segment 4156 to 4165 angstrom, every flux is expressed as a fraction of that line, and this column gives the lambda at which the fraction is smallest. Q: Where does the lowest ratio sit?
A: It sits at 4158.56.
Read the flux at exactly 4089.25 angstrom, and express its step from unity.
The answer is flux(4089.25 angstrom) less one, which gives 17.8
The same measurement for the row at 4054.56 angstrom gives 17.7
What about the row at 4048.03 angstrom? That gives 17.9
